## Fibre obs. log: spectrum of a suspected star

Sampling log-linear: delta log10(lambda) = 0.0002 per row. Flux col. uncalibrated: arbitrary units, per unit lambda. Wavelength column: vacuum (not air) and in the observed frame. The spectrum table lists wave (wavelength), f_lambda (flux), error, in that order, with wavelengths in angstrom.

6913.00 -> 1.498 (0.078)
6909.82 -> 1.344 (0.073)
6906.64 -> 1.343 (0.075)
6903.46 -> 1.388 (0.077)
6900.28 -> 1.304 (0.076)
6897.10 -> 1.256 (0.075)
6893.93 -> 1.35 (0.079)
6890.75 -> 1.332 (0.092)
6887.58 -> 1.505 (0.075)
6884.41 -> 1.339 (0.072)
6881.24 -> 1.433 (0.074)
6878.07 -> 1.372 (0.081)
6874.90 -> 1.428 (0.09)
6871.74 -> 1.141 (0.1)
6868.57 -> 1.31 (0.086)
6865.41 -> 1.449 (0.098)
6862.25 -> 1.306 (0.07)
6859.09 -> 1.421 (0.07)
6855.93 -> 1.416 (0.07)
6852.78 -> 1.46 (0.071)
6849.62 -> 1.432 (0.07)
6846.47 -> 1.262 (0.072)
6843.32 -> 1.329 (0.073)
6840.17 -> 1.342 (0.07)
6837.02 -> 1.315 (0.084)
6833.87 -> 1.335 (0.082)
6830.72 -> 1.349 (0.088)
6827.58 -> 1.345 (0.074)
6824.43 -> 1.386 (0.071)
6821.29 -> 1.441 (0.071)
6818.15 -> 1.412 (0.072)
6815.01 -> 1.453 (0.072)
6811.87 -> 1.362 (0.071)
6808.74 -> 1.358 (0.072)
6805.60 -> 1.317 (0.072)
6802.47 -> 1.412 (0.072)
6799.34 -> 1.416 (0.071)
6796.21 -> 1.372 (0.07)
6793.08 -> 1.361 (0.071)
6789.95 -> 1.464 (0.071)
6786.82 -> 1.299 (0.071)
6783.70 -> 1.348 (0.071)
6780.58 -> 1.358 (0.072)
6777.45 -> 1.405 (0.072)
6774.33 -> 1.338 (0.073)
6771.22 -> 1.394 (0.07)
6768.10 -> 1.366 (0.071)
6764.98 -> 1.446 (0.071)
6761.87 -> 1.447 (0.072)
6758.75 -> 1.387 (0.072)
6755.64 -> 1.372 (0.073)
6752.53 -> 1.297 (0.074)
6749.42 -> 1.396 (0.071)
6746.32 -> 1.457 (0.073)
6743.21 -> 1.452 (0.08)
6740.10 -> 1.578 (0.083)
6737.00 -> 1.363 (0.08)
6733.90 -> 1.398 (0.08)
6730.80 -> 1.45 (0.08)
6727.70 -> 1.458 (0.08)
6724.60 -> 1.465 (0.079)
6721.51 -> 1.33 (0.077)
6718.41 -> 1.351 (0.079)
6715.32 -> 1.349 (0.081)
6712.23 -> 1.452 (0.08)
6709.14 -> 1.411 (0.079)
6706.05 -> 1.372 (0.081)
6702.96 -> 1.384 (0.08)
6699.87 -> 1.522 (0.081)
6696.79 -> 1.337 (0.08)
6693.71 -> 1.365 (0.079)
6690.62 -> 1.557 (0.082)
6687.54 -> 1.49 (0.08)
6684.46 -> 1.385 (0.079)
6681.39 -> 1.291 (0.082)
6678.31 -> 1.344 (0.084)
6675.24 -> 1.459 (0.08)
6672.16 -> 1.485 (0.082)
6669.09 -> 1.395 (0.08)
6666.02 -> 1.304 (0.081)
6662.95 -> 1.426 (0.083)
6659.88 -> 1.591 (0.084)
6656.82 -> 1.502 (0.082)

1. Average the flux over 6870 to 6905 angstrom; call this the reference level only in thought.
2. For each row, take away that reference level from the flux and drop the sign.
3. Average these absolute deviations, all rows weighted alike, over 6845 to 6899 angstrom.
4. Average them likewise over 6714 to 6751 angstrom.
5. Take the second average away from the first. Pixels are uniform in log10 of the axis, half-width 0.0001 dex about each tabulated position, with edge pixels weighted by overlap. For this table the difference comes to 0.00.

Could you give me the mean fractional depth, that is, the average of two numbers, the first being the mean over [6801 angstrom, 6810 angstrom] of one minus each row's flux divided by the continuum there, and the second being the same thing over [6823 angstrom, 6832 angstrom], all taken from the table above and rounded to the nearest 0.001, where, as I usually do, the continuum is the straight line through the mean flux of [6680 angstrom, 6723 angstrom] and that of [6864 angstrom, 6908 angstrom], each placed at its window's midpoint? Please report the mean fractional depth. 0.007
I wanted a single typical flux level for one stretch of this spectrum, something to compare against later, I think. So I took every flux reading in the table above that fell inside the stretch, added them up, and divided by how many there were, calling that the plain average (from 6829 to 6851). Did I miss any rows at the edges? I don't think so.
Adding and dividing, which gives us 1.34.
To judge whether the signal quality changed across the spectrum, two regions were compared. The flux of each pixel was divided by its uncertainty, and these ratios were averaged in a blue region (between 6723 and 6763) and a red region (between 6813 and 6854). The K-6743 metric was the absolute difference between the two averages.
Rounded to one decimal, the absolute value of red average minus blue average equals 0.1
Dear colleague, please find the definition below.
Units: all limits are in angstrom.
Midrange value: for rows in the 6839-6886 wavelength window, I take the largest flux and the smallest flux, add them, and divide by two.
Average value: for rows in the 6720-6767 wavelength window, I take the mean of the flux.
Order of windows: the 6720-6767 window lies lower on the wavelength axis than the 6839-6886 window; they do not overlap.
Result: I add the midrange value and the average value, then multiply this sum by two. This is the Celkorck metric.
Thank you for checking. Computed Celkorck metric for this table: 5.44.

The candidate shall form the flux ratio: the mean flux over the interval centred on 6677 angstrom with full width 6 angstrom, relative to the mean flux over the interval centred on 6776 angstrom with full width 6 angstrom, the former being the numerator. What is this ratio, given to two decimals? 1.02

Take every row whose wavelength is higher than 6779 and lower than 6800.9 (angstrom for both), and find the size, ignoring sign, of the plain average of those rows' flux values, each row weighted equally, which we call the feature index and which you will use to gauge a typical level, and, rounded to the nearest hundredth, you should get 1.37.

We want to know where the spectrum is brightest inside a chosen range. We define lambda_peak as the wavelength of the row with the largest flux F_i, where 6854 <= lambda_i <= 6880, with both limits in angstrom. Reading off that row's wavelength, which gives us 6865.41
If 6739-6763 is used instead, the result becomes 6740.10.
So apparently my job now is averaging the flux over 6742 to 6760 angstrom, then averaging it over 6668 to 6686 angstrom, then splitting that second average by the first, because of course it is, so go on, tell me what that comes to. 1.000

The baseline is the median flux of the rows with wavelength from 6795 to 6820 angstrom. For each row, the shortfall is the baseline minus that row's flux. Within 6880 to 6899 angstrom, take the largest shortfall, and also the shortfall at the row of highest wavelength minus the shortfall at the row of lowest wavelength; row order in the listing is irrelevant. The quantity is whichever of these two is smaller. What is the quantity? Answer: 0.14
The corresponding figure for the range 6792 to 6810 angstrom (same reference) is 0.00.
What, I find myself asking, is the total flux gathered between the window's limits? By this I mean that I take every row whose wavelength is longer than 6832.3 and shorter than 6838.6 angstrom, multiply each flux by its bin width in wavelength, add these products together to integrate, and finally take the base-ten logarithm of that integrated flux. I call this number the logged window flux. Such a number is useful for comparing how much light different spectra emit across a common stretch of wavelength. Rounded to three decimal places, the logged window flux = 0.921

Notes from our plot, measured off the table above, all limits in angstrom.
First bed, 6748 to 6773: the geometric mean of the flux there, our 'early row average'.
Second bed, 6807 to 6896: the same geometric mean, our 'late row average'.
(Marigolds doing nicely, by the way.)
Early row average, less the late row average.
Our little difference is 0.019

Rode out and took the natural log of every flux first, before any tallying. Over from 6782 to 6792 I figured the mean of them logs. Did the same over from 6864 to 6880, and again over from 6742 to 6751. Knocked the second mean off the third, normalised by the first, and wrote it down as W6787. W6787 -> 0.23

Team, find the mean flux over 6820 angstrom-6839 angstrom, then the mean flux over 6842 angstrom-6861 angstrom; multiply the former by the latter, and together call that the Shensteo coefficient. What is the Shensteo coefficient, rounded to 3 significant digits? 1.89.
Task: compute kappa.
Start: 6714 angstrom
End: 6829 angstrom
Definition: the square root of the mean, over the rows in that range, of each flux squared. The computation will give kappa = 1.40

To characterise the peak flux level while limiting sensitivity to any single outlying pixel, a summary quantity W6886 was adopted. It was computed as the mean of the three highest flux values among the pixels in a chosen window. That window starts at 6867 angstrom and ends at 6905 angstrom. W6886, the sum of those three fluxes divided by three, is 1.46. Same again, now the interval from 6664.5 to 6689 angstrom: 1.48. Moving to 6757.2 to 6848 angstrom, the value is 1.45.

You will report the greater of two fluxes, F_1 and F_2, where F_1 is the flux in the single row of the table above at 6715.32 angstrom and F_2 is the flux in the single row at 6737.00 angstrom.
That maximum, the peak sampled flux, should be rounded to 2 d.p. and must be 1.36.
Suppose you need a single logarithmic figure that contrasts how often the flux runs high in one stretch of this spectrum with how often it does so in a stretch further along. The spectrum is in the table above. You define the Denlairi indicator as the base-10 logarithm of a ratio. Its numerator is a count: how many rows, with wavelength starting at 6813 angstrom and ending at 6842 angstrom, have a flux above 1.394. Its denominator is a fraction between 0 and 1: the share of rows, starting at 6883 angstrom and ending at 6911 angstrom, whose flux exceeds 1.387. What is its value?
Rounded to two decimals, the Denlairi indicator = 1.13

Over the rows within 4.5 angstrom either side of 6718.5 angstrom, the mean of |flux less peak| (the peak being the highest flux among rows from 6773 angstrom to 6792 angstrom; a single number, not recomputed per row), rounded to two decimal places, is 0.12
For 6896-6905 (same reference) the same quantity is 0.15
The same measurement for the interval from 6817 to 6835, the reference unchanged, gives 0.09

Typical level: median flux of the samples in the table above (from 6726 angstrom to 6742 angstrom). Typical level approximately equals 1.45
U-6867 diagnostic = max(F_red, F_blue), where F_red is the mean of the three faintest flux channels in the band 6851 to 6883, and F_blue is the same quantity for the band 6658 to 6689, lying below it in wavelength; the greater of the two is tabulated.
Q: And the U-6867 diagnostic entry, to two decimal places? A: 1.31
